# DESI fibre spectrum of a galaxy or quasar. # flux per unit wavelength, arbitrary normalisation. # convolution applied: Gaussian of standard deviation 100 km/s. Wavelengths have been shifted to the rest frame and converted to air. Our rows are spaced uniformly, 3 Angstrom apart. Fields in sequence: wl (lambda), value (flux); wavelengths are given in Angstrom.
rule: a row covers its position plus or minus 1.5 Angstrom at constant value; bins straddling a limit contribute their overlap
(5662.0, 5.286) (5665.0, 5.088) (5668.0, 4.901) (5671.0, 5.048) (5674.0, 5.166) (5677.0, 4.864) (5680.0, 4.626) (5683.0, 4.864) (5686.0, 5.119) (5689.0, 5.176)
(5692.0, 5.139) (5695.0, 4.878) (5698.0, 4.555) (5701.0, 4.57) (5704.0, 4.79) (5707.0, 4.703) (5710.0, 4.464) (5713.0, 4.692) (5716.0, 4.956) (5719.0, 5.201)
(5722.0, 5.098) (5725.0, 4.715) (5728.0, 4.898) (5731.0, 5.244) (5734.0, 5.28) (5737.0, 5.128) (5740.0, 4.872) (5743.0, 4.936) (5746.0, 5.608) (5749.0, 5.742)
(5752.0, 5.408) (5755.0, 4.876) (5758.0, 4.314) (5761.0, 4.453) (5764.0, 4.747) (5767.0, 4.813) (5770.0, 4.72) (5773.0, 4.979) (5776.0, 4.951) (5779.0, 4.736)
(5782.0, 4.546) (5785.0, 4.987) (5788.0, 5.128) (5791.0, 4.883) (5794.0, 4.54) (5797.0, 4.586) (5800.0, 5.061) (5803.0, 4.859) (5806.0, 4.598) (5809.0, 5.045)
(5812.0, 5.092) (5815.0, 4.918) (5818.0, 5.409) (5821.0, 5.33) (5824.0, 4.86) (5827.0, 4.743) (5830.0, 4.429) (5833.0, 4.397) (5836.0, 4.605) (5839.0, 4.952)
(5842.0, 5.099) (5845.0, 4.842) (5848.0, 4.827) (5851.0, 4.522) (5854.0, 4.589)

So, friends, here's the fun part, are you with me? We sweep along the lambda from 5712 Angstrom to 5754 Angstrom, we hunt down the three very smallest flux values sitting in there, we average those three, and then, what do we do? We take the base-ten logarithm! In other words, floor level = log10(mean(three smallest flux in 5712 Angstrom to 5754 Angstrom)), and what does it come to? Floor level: 0.678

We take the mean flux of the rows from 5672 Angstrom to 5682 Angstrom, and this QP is 4.89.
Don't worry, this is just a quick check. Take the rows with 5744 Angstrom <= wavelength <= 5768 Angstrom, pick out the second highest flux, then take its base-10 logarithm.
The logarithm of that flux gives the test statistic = 0.749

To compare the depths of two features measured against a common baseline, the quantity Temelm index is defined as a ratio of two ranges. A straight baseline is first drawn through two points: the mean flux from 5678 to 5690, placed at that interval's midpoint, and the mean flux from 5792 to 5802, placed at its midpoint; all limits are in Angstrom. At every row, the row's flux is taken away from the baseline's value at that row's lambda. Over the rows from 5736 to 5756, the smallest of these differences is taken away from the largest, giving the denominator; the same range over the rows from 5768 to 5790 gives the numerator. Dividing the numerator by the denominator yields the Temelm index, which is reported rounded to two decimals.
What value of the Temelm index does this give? 0.67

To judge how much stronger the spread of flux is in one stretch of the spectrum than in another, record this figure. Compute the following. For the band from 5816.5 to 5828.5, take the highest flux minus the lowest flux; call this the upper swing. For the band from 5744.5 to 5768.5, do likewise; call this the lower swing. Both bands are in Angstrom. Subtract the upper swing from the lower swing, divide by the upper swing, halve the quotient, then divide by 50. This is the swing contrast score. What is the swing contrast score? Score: 0.011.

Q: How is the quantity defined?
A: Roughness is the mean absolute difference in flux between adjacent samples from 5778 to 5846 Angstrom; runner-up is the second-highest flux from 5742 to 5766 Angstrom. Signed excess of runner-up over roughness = 5.36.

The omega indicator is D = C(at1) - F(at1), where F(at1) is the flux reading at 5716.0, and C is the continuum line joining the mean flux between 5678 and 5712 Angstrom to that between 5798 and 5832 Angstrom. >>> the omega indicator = -0.1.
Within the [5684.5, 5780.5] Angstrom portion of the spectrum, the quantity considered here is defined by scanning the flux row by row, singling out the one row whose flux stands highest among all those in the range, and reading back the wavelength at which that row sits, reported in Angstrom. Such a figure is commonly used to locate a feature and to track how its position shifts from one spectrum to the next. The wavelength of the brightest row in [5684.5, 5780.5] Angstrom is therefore 5749.0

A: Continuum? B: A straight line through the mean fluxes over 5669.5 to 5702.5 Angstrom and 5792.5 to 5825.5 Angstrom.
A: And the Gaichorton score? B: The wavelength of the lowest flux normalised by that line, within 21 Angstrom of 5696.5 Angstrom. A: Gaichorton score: 5710.0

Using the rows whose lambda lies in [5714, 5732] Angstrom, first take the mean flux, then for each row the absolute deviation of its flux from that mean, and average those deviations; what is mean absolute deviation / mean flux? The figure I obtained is 0.032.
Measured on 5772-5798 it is 0.039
